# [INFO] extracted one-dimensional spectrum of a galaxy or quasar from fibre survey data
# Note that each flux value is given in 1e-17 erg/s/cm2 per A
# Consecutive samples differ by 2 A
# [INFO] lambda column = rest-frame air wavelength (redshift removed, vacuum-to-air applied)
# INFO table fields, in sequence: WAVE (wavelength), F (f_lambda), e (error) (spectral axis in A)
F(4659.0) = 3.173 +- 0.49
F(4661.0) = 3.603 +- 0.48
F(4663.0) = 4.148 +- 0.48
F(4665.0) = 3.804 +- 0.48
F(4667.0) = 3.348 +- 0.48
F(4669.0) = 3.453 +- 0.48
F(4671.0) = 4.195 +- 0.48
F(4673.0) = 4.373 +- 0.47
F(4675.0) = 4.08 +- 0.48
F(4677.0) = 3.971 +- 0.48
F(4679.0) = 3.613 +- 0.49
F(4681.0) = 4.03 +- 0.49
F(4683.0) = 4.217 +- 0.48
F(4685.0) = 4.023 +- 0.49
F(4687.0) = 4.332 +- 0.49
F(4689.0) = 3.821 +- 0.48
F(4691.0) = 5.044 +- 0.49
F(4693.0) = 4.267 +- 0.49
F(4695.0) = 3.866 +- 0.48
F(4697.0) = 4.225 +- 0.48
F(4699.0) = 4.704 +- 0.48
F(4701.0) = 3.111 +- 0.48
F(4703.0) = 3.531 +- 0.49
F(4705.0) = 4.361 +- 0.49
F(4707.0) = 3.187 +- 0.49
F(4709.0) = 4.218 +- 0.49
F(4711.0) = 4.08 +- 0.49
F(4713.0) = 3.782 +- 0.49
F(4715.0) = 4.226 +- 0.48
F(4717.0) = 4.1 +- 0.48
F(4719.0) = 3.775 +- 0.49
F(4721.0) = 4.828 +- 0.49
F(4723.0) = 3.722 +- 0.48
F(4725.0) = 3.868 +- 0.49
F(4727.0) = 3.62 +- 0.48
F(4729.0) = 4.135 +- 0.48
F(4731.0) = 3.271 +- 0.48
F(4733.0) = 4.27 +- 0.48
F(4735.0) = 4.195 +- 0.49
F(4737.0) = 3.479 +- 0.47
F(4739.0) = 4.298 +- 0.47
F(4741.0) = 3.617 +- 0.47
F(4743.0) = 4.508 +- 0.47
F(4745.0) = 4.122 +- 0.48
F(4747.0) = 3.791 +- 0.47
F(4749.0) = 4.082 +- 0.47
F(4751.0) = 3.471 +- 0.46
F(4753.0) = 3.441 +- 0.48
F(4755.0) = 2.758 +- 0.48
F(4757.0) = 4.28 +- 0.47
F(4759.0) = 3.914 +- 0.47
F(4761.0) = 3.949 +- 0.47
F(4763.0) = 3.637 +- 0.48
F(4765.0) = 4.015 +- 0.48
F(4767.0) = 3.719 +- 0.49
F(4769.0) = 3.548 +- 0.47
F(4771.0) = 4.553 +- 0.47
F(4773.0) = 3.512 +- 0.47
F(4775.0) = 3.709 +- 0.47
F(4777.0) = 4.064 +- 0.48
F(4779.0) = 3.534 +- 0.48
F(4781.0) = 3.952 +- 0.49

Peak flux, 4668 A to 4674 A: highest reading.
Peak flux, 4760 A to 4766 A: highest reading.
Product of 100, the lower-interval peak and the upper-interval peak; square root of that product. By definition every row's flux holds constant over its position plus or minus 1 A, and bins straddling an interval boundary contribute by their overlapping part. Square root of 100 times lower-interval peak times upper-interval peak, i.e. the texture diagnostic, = 41.9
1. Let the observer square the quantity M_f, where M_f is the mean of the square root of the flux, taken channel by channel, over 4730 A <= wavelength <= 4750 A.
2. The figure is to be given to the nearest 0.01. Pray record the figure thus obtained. 3.95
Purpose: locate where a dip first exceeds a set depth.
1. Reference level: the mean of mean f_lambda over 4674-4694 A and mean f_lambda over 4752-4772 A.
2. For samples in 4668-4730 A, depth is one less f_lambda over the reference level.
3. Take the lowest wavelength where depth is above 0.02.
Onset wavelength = 4669.0 A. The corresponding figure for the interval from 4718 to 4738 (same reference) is 4719.0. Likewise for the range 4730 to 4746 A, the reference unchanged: 4731.0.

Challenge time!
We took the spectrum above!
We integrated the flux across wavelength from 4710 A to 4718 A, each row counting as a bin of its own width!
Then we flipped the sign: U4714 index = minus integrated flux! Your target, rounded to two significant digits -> -32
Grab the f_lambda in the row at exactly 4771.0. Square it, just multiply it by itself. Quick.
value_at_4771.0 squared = 21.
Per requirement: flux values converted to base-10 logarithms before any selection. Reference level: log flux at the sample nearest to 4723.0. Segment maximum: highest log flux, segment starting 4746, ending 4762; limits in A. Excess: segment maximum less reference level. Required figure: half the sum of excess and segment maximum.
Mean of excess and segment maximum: 0.346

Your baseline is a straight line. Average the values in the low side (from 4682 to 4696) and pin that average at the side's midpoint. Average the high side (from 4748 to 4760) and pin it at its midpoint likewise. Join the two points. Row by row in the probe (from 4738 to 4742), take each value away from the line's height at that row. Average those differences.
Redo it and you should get -0.18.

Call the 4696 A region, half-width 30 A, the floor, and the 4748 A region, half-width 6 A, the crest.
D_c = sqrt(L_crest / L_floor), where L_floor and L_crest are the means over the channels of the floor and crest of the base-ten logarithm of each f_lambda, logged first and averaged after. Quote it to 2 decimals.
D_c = 0.99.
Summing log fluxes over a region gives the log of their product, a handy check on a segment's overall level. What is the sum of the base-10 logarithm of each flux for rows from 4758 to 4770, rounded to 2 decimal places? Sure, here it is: 3.47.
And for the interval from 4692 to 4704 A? 3.56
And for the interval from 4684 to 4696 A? 3.74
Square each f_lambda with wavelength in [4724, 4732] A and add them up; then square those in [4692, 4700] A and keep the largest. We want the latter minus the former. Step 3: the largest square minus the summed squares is -34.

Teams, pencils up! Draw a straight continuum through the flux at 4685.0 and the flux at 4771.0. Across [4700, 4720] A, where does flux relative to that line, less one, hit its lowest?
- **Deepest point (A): 4701.0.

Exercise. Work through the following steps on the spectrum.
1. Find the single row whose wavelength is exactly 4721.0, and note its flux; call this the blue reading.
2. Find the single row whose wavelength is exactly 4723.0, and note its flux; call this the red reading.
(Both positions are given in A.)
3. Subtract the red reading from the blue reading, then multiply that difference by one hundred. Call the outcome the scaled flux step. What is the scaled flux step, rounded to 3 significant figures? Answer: 111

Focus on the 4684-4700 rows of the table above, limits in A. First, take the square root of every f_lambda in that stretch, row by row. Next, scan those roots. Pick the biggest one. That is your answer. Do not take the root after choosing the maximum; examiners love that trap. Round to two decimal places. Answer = 2.25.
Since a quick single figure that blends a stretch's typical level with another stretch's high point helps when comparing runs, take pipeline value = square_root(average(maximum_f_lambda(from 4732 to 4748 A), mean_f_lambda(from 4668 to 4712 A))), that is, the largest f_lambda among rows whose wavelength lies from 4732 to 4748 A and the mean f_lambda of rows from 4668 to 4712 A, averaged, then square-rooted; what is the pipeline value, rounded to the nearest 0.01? 2.07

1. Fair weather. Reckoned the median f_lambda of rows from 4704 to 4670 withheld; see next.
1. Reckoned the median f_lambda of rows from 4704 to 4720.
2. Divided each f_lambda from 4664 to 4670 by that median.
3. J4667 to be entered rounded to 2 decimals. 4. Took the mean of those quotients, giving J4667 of 0.86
